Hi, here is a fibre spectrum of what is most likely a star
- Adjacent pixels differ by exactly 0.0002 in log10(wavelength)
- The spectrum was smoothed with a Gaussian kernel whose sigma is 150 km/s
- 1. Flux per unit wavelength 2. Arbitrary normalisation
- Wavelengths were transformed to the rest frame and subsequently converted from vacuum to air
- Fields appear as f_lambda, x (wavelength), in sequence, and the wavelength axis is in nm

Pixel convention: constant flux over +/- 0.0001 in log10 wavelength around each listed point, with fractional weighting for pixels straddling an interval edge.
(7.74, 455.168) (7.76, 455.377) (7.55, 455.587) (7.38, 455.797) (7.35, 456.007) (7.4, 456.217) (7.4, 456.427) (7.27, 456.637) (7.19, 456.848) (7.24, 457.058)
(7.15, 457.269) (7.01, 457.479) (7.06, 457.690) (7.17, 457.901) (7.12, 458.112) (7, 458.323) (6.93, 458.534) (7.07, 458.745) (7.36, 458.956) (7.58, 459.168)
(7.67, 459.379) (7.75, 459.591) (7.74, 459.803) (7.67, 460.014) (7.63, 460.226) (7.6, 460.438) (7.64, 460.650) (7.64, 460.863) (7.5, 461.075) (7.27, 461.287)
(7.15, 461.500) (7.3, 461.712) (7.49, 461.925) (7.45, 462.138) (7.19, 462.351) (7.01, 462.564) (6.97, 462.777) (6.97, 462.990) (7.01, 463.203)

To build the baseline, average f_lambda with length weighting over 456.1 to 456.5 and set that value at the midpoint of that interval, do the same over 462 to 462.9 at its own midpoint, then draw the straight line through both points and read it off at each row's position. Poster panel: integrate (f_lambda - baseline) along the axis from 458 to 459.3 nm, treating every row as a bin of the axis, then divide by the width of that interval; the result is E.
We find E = -0.1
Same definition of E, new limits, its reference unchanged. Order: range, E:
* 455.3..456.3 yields 0.1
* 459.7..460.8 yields 0.4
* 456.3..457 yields -0.1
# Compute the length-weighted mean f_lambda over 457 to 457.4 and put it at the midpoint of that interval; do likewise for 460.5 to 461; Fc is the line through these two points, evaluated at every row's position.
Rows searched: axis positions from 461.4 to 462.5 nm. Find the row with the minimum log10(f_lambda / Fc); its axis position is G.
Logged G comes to 462.351 nm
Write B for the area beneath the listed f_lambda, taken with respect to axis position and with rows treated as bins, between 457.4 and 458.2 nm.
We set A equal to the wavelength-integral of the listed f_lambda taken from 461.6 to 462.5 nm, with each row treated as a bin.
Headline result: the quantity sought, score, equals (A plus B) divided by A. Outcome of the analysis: 1.86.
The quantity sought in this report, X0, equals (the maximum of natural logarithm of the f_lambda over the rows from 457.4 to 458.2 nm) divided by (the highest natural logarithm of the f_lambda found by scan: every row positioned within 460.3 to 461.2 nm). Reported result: 0.97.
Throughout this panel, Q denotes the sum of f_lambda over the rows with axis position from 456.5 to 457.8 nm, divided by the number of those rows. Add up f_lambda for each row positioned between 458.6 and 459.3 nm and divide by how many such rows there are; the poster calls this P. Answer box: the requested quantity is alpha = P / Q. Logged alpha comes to 1.03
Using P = 7.34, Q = 7.15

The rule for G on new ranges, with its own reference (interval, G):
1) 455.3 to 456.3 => 456.007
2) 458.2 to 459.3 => 458.534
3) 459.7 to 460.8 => 460.438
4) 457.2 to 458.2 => 457.479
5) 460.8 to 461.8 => 461.500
